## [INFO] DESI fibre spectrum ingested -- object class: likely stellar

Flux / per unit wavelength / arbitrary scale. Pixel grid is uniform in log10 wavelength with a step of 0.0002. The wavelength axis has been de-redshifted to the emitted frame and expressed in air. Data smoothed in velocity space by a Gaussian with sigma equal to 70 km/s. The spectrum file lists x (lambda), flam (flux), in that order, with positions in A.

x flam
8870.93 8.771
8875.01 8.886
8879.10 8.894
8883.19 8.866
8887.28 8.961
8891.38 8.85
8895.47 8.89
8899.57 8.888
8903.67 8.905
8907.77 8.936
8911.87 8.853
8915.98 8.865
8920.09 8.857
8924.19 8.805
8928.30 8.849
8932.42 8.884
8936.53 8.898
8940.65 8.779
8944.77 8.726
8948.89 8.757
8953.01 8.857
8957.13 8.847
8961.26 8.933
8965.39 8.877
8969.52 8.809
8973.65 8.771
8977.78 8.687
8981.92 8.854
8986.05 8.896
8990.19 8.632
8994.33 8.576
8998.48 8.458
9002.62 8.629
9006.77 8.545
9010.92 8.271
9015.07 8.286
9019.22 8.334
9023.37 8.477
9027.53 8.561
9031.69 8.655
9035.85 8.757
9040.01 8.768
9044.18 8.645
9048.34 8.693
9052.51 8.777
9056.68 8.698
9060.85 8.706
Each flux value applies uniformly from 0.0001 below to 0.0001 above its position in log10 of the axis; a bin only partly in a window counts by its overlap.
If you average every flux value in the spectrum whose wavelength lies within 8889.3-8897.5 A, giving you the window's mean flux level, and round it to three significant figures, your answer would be 8.87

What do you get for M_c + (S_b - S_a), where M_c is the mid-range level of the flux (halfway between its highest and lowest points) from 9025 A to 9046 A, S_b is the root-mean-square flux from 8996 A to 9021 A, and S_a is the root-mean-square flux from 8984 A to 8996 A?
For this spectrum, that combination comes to 8.38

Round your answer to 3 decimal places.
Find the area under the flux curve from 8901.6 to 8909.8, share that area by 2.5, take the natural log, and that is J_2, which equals 3.376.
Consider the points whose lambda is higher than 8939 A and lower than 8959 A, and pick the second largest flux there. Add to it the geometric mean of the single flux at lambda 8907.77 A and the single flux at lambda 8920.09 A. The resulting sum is 17.7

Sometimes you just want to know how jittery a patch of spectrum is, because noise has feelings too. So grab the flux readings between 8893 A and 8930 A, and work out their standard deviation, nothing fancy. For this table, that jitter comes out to 0.04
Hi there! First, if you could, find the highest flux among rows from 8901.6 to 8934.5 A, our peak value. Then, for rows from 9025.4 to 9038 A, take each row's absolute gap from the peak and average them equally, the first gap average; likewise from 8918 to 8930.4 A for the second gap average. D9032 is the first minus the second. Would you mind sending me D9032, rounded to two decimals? 0.18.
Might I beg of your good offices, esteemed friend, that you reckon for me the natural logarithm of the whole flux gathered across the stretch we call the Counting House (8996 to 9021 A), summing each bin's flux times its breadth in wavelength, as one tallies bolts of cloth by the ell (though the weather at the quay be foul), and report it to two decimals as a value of 5.35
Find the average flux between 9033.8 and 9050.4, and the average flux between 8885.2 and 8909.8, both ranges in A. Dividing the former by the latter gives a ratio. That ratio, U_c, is 0.98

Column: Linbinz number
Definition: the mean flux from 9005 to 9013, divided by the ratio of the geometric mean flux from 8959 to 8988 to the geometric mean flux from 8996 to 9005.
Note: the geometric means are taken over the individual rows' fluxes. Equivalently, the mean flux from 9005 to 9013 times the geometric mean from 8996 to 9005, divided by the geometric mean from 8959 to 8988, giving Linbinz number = 8.13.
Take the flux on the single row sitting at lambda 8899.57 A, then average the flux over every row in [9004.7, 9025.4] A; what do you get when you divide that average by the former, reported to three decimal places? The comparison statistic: 0.943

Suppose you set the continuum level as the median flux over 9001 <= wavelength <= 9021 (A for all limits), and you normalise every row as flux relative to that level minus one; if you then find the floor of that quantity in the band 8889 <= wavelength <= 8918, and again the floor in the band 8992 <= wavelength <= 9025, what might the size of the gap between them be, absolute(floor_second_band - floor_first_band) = 0.069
